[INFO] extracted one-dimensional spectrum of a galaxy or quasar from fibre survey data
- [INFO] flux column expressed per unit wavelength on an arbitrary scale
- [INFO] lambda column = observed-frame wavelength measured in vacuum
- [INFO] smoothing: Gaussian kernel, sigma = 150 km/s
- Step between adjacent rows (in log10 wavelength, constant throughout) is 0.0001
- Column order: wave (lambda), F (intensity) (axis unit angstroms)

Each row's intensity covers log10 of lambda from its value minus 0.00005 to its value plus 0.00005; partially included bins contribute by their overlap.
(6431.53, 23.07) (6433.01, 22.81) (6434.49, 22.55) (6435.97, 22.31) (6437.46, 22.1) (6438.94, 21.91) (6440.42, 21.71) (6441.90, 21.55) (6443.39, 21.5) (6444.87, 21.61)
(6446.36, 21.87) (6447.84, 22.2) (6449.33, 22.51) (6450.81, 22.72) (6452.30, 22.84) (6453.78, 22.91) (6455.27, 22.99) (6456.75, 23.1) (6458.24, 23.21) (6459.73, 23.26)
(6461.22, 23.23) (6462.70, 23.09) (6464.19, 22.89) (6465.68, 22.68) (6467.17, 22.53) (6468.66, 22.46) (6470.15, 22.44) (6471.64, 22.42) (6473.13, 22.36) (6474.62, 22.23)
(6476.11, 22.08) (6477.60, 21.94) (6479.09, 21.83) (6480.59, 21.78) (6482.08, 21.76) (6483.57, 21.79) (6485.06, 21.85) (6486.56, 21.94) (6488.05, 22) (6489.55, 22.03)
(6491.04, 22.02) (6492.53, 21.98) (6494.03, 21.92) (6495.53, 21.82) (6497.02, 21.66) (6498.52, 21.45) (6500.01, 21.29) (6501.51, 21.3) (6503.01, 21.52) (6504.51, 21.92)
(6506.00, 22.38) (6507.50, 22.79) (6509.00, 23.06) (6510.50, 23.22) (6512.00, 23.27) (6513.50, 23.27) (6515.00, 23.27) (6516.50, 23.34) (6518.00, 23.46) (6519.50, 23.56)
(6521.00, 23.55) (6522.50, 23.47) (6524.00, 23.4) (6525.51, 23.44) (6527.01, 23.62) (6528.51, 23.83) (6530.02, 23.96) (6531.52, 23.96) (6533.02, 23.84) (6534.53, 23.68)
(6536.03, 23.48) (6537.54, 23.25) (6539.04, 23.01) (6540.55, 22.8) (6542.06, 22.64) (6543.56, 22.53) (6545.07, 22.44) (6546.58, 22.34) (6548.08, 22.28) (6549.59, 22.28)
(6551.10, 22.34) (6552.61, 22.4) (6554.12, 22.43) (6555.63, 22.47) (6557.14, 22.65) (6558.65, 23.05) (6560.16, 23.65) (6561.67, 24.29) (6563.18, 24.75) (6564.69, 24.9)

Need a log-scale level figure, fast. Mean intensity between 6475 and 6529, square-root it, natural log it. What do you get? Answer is 1.556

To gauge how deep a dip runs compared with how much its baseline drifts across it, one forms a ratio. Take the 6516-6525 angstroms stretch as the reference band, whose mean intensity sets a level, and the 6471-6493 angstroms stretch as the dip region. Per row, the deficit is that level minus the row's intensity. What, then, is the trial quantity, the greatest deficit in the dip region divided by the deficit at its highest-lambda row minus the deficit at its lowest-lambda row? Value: 4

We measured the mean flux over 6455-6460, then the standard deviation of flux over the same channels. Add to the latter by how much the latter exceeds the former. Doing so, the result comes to -22.9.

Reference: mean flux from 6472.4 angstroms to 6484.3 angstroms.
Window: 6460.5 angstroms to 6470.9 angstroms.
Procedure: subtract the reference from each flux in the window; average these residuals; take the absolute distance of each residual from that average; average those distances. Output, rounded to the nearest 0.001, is 0.266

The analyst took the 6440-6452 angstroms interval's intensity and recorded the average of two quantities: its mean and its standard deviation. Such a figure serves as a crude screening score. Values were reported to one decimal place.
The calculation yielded 11.2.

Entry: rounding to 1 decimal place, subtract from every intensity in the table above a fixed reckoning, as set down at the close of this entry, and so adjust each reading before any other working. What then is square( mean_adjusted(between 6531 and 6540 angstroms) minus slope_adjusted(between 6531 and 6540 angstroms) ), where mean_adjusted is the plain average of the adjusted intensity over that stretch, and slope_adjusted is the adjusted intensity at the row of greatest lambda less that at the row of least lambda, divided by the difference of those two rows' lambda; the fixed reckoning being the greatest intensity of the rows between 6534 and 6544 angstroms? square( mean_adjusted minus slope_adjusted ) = 0.0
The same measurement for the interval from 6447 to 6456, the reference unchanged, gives 1.2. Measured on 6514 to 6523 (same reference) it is 0.1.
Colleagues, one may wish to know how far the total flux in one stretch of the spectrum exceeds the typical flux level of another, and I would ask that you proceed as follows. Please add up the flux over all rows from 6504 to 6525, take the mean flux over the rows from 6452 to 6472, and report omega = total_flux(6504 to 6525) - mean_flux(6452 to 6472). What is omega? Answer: 301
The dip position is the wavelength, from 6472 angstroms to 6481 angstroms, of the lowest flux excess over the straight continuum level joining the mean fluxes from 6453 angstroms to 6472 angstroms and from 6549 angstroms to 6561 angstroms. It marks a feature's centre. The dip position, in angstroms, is 6480.59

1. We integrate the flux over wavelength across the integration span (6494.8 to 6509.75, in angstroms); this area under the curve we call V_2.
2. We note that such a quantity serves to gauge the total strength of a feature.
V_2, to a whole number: 328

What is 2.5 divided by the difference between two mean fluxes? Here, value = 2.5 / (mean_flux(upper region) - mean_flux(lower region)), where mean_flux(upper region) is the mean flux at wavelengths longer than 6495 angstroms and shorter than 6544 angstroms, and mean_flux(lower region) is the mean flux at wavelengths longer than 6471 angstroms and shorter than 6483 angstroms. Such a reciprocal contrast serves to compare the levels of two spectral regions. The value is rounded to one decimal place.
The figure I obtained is 2.8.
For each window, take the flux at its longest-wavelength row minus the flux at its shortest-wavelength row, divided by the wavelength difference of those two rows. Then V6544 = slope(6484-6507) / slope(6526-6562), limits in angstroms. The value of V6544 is 1.3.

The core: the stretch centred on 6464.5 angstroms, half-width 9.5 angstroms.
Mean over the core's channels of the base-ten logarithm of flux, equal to 1.36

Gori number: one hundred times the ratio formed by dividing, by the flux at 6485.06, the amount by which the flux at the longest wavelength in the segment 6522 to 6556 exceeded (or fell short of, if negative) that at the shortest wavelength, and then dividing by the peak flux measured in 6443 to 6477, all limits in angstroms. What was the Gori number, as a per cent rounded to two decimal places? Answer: -0.20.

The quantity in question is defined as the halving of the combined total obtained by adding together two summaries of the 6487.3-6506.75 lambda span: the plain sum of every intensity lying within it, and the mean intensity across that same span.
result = 153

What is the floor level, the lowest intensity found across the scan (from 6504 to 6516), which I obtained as 21.92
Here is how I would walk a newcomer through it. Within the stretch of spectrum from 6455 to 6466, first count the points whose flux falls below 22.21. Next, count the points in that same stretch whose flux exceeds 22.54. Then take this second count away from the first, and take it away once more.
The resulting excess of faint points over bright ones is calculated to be -16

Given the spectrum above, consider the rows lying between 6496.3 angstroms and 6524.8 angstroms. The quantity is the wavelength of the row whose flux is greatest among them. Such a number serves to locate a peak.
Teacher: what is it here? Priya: 6519.50 angstroms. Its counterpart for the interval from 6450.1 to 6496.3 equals 6459.73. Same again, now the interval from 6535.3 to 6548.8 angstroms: 6536.03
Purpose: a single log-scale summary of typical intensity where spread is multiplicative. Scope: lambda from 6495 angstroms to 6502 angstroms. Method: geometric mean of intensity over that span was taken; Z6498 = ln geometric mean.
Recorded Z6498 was 3.068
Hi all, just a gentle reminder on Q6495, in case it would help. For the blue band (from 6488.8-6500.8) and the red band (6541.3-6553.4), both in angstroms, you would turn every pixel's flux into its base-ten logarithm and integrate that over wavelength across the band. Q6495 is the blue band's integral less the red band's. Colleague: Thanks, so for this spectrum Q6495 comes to -0.28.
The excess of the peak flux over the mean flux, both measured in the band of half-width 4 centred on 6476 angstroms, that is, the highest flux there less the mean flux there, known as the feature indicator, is 0.27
